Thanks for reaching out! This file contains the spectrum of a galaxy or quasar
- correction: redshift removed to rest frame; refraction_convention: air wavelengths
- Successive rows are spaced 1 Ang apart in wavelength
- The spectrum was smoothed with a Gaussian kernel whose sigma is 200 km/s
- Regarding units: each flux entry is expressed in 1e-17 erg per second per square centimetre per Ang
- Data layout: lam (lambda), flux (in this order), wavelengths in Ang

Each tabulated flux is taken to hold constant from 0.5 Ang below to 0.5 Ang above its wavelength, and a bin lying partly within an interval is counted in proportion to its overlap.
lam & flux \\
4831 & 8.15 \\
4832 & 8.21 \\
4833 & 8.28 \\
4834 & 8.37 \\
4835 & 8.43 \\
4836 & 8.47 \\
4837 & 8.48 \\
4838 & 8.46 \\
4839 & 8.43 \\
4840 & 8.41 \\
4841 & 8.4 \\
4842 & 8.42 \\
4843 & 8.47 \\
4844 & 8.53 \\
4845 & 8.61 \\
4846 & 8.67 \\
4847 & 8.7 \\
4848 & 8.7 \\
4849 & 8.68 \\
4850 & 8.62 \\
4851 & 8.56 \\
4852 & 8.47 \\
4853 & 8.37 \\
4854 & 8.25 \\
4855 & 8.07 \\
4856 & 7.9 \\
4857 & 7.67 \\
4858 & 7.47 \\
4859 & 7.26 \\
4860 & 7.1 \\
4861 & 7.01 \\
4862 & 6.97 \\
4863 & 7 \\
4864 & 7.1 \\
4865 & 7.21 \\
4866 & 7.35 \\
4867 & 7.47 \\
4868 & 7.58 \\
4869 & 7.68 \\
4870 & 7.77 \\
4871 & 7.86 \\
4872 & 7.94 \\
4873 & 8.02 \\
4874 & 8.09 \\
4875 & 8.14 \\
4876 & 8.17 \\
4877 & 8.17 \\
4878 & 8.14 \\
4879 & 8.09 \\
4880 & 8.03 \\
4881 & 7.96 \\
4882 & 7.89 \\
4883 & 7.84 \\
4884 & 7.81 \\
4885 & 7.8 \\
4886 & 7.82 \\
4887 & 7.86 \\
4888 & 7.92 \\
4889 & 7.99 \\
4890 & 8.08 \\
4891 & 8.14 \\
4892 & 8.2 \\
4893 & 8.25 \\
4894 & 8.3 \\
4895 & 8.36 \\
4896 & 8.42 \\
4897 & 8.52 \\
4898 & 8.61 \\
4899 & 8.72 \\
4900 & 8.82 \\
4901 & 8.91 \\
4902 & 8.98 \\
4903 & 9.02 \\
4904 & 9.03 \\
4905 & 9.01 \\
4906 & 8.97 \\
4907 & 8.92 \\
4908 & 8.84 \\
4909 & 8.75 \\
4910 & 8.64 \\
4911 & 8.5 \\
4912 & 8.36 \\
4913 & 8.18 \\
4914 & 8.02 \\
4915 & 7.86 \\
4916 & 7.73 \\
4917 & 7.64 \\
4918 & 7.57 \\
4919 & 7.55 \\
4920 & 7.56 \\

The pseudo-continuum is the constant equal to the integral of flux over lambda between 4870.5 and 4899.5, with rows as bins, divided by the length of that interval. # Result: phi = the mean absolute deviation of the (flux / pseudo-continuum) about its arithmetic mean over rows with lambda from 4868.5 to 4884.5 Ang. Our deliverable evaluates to 0.016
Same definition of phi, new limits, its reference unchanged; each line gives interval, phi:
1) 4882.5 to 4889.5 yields 0.006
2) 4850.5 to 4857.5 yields 0.032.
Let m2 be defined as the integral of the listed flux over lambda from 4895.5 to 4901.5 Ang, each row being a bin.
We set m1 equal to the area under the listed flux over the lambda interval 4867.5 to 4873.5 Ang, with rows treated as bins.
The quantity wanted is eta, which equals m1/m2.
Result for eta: 0.90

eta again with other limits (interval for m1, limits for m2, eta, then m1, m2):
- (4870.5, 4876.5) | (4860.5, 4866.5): 1.13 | 48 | 43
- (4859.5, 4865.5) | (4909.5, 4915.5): 0.86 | 42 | 50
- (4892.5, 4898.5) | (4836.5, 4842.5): 1.00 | 50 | 51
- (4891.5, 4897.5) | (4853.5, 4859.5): 1.07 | 50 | 47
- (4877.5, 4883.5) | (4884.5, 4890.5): 1.01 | 48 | 47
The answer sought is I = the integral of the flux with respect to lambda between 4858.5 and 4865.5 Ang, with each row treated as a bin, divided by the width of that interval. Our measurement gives 7.1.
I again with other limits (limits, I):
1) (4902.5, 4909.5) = 8.9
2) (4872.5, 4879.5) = 8.1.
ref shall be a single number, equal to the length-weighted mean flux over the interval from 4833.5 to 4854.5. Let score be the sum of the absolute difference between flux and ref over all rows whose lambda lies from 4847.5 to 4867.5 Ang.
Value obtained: 16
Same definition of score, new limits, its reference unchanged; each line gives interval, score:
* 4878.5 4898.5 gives 8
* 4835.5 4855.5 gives 2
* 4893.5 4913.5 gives 6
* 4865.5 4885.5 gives 12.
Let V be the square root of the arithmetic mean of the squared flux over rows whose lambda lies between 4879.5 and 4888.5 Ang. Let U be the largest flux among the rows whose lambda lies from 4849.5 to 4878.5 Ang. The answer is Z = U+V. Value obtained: 16.5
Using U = 8.62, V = 7.88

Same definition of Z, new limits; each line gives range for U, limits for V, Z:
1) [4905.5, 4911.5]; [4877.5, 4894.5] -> 17.0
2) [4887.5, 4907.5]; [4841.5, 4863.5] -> 17.1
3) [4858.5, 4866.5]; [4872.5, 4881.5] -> 15.4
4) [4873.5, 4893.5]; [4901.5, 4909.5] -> 17.2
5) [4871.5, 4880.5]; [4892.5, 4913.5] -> 16.8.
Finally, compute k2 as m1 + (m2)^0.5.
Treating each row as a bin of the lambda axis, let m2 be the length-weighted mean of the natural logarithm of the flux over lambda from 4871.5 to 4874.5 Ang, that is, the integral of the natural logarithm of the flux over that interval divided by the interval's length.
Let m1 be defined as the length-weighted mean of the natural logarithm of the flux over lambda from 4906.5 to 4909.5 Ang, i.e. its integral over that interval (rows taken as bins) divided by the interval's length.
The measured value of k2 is 3.62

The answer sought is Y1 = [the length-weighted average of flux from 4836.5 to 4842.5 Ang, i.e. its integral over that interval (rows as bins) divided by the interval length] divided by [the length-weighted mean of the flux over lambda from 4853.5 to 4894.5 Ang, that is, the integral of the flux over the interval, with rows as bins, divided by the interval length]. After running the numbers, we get 1.08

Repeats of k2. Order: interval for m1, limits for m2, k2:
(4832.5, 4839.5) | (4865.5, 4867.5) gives 3.55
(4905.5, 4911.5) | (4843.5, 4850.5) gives 3.64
